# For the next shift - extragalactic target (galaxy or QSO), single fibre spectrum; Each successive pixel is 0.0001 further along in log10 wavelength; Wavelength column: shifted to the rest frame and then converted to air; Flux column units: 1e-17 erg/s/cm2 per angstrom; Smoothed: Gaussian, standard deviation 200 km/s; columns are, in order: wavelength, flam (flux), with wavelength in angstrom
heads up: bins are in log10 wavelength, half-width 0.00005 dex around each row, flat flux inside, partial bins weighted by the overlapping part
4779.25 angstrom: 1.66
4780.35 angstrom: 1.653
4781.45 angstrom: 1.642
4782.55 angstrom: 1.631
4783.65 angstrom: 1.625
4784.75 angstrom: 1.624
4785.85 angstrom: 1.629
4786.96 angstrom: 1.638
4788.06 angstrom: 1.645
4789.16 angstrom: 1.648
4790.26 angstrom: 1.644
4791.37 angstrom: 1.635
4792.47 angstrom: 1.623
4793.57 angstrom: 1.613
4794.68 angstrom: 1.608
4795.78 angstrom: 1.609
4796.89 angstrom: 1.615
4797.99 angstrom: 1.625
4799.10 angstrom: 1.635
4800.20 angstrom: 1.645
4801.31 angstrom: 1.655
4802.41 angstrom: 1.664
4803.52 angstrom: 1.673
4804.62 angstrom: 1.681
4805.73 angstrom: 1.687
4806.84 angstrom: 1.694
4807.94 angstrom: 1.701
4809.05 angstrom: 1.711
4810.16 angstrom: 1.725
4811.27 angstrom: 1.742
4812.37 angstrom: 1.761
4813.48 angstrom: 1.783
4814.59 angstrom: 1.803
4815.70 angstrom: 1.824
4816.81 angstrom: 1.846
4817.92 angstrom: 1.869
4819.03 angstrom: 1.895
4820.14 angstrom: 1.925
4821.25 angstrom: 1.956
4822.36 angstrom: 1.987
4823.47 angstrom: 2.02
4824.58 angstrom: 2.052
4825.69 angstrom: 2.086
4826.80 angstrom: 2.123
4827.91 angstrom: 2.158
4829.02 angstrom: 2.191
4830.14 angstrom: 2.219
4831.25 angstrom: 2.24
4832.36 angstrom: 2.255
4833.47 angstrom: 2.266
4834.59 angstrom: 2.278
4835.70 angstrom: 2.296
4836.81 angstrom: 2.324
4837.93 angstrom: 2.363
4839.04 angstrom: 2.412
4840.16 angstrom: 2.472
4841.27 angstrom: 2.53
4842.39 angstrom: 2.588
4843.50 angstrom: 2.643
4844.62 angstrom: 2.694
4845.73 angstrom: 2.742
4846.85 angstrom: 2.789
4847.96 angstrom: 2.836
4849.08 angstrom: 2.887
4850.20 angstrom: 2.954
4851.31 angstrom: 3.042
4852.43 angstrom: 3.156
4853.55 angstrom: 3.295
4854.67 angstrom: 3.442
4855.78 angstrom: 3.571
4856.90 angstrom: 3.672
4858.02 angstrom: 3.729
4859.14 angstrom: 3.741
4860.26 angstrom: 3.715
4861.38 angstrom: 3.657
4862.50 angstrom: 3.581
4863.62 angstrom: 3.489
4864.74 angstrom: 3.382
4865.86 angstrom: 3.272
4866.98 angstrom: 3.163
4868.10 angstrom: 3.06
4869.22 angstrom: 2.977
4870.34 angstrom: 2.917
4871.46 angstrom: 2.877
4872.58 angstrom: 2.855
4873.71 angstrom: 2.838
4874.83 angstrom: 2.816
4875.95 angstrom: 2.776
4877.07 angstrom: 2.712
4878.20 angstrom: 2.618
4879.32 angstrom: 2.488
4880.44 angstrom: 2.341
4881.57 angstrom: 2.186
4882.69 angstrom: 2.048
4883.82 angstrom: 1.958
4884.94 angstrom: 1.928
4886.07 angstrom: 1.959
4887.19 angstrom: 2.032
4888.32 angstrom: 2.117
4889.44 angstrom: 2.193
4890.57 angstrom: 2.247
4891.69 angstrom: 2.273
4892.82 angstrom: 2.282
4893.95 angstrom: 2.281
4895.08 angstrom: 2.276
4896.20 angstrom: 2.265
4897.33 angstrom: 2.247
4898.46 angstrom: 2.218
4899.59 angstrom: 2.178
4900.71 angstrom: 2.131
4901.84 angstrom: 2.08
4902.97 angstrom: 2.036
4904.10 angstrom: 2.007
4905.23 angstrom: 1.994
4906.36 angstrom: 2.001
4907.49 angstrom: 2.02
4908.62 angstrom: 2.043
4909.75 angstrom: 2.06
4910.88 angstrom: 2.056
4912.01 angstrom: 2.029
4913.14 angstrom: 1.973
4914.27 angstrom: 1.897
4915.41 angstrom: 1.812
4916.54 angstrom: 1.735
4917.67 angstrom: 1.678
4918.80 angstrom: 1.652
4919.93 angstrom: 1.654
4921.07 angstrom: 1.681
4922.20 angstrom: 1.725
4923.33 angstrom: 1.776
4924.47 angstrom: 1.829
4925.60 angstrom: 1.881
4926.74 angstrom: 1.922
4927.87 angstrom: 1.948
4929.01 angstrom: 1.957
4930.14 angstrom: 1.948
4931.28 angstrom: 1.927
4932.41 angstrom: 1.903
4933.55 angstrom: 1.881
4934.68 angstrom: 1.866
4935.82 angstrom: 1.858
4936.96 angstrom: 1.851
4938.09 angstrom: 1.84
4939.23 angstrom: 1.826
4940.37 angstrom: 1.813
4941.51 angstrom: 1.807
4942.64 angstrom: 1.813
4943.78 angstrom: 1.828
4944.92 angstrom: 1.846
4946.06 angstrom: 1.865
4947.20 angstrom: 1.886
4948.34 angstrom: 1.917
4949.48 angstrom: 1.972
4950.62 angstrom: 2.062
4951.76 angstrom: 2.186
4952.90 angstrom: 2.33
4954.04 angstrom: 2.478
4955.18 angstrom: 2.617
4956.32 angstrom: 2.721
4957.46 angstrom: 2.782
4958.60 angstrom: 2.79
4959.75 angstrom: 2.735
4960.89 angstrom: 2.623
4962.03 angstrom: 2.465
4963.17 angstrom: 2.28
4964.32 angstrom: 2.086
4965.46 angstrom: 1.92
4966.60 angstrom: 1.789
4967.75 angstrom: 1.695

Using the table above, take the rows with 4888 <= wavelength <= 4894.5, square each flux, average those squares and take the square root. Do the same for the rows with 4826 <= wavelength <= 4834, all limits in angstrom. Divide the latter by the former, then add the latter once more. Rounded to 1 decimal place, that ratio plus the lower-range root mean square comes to 3.2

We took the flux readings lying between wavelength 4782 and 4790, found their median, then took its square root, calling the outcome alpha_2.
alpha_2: 1.28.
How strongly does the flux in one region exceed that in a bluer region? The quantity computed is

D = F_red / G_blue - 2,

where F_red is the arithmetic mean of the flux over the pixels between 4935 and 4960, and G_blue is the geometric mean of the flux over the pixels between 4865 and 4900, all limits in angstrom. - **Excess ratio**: -1.13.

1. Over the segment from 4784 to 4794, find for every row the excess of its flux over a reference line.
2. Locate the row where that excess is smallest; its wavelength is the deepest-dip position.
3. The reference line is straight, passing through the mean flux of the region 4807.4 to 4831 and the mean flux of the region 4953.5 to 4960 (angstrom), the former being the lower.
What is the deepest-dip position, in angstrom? 4793.57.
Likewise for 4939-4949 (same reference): 4942.64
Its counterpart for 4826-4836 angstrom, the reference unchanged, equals 4826.80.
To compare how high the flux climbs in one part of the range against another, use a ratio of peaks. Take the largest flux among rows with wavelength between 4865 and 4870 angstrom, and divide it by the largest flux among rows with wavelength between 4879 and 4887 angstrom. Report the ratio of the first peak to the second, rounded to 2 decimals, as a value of 1.32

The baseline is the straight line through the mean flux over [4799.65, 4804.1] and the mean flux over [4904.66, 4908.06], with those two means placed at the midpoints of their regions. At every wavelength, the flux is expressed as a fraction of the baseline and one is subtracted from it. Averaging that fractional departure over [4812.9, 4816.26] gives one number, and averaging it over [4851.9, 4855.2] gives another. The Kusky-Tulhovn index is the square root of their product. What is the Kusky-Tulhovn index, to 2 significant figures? 0.22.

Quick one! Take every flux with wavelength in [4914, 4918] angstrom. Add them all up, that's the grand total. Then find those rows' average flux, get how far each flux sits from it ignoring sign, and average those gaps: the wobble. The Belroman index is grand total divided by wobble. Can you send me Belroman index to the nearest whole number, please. 96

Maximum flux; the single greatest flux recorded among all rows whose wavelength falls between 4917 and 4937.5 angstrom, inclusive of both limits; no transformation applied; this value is 1.957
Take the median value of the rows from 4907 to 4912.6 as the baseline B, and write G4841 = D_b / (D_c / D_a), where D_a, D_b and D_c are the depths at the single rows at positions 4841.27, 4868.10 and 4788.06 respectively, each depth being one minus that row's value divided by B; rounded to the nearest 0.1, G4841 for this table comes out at 0.6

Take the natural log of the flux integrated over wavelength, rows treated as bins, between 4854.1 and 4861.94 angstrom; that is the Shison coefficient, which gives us 3.4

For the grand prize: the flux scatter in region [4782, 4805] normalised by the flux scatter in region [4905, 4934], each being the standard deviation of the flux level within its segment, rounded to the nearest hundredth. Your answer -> 0.15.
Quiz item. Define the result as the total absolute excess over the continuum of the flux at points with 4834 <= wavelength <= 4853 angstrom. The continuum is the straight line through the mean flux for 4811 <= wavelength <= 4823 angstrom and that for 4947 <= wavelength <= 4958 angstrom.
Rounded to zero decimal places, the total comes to 12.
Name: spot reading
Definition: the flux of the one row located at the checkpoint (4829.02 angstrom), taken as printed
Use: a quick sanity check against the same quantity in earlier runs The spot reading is 2.191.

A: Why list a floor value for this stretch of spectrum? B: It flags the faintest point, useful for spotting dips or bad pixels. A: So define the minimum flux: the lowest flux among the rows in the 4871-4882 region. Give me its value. 2.186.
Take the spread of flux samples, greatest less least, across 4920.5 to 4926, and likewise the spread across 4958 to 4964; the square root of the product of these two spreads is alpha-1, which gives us 0.32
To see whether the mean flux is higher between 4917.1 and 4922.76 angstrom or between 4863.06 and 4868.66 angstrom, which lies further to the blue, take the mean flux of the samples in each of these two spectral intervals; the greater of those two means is 3.3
